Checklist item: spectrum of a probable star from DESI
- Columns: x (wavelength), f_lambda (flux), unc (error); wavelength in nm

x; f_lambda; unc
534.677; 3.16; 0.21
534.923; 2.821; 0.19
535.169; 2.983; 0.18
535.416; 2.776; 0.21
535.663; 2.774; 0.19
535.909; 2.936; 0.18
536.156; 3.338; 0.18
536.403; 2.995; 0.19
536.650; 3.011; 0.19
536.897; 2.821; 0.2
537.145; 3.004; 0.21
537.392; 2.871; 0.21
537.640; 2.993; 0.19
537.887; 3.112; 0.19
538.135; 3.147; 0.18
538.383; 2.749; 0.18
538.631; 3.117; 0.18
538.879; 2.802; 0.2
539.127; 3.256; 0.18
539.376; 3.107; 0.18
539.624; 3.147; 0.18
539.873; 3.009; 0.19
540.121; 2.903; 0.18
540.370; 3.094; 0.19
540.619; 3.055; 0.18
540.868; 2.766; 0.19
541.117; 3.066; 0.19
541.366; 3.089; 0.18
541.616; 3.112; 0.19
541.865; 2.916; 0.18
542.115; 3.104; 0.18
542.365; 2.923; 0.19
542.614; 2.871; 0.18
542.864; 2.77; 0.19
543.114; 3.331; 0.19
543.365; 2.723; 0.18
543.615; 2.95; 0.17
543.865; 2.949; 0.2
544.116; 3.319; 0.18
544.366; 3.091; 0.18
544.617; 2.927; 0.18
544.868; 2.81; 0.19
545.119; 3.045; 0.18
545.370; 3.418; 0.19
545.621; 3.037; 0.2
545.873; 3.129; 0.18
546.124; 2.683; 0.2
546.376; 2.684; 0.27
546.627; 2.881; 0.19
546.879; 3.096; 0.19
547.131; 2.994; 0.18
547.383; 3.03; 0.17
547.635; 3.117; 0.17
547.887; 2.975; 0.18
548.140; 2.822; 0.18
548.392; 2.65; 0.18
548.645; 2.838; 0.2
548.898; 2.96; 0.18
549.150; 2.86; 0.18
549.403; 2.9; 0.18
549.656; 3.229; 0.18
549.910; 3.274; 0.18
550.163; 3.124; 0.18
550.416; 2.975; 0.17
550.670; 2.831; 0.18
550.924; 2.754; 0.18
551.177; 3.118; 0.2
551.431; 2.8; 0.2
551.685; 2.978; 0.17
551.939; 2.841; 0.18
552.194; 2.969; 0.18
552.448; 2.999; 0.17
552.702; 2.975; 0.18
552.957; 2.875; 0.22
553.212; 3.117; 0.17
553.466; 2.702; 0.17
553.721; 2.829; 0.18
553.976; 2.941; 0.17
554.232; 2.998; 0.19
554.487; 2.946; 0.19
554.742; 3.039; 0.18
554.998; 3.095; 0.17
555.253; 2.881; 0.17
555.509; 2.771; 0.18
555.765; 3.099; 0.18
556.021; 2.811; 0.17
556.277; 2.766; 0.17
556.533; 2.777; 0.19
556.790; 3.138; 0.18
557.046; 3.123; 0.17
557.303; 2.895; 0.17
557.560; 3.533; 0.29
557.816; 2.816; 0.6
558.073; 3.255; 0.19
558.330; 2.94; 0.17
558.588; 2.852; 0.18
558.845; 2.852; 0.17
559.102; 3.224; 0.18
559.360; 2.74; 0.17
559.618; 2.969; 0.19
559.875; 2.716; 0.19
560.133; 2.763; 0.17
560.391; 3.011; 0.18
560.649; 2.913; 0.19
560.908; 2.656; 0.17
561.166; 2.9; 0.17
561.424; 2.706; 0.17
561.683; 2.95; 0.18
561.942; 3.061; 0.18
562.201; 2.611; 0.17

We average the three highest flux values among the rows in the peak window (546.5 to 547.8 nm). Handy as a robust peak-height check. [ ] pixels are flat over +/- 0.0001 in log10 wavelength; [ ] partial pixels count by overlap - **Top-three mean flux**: 3.08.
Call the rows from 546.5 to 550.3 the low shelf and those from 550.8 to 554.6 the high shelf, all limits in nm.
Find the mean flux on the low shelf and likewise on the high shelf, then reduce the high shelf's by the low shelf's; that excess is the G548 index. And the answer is -0.061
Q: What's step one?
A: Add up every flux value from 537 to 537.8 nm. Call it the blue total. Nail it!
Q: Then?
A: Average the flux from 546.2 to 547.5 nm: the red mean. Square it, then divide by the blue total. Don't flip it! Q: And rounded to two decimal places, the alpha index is 0.97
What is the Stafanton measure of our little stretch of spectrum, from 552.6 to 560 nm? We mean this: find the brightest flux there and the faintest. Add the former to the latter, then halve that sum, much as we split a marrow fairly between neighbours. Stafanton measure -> 3.12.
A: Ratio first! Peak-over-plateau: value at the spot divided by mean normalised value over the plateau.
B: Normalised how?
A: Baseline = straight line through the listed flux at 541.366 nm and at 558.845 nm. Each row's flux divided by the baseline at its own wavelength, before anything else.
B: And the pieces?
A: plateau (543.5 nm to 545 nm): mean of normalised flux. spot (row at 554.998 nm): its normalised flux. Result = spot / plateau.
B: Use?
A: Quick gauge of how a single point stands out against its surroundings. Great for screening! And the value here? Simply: 1.08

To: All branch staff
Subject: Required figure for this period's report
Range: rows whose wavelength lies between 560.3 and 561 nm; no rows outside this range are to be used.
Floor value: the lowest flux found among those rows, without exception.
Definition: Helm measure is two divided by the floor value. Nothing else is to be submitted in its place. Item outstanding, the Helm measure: 0.753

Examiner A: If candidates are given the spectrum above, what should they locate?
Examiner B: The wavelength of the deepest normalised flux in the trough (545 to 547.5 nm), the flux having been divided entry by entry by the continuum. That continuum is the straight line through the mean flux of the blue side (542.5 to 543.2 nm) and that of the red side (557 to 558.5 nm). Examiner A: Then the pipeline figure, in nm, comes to 546.376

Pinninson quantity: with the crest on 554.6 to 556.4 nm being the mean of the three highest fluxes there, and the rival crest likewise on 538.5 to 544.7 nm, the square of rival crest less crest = 0.05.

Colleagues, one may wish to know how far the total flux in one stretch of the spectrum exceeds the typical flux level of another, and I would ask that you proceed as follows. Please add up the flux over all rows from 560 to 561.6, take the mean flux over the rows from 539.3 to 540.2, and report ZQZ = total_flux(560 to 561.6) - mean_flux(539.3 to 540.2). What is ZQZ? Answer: 14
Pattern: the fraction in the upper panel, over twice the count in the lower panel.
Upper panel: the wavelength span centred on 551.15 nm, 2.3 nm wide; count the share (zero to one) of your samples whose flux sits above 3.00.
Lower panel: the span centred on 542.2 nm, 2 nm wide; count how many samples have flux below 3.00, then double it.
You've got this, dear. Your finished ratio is 0.028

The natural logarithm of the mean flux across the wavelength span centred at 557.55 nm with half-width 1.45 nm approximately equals 1.10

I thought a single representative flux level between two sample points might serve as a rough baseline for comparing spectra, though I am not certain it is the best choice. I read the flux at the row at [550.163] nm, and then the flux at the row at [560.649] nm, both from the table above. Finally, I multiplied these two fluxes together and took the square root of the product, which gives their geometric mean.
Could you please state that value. 3.02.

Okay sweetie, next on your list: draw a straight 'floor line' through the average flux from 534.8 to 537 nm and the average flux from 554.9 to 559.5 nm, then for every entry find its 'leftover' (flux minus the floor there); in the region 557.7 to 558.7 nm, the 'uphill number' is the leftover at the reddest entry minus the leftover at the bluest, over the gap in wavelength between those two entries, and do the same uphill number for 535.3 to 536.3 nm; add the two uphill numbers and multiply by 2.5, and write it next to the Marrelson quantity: 2.0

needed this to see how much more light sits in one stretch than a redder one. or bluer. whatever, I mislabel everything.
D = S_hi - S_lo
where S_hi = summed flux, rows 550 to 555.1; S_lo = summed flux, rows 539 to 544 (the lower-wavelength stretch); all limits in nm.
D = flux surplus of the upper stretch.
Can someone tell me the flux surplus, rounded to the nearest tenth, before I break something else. -1.2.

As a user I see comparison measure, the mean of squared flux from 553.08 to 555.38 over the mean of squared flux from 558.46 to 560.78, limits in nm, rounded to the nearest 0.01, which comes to 1.04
